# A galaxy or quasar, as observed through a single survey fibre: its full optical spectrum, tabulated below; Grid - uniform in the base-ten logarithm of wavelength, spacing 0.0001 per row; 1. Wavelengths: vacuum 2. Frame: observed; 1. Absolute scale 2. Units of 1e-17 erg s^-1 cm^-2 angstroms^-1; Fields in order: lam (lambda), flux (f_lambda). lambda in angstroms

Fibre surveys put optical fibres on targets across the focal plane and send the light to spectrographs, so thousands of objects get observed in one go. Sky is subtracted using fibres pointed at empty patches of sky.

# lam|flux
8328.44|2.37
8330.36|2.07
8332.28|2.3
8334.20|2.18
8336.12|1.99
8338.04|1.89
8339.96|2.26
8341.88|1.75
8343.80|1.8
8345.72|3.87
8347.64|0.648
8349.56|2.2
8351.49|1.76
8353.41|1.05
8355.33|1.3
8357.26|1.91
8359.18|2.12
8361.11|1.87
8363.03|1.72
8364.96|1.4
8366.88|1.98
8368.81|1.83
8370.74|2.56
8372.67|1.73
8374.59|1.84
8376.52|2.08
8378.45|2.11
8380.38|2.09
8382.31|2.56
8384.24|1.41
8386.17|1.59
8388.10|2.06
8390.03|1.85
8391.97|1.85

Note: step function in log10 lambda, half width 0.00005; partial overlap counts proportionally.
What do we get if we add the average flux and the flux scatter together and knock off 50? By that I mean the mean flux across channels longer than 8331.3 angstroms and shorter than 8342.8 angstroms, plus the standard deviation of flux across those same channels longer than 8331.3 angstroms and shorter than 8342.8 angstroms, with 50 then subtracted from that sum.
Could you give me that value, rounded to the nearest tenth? -47.7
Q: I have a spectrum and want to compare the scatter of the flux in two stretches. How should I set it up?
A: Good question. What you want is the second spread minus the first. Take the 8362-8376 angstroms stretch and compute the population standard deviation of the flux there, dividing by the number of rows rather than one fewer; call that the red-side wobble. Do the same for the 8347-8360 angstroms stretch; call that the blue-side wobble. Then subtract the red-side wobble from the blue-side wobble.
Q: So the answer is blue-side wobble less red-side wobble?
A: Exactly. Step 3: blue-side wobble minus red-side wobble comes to 0.2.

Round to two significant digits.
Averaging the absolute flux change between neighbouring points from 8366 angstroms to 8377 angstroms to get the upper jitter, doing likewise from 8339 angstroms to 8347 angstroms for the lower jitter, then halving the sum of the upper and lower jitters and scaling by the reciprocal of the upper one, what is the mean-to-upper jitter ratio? 1.6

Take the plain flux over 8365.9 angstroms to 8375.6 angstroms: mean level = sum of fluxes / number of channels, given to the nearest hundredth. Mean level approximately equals 1.99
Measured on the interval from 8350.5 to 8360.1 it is 1.63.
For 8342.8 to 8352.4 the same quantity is 2.06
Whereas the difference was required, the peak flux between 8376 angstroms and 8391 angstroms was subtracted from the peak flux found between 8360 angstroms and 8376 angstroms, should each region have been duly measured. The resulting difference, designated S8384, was 0.0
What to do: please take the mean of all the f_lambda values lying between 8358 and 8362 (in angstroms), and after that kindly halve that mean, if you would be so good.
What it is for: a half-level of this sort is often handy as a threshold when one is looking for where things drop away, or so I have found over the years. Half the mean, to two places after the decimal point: 1.00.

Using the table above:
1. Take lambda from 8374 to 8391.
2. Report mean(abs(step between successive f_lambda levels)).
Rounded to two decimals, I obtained 0.35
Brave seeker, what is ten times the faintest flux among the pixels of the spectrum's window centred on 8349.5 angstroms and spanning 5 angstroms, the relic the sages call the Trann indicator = 6.5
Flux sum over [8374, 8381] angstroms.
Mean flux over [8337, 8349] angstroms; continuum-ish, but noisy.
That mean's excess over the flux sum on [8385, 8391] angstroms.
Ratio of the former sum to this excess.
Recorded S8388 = -2.3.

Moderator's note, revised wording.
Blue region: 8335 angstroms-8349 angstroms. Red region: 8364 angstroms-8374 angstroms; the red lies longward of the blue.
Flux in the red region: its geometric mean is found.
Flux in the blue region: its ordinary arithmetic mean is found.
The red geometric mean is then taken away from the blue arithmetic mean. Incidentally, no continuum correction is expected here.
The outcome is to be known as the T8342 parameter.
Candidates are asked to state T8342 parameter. 0.17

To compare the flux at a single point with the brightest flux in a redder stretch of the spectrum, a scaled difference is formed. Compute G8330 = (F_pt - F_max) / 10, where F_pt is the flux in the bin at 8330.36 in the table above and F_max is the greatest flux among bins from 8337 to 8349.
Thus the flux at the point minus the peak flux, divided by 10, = -0.18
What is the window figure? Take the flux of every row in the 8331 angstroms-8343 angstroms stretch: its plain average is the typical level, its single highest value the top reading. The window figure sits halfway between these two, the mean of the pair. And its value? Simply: 2.18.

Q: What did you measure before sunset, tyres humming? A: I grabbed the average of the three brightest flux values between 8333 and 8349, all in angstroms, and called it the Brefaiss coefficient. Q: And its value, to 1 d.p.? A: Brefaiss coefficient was 2.8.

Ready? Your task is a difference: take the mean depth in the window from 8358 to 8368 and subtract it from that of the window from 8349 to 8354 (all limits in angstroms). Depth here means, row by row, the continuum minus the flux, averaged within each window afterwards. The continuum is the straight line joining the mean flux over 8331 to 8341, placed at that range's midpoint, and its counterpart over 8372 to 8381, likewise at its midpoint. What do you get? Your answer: 0.19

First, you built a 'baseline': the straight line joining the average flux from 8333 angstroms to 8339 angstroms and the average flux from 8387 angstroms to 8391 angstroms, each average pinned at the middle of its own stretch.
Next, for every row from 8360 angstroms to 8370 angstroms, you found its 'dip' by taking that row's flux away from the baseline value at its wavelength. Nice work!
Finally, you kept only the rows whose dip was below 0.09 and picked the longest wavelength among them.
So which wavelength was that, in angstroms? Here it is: 8366.88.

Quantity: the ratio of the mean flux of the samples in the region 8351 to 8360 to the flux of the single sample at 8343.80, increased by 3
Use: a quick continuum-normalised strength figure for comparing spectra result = 3.90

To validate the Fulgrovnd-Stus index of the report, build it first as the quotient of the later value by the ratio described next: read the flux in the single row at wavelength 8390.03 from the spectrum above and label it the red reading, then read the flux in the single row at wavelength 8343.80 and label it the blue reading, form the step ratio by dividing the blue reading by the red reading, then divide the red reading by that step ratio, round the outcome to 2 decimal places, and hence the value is 1.90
